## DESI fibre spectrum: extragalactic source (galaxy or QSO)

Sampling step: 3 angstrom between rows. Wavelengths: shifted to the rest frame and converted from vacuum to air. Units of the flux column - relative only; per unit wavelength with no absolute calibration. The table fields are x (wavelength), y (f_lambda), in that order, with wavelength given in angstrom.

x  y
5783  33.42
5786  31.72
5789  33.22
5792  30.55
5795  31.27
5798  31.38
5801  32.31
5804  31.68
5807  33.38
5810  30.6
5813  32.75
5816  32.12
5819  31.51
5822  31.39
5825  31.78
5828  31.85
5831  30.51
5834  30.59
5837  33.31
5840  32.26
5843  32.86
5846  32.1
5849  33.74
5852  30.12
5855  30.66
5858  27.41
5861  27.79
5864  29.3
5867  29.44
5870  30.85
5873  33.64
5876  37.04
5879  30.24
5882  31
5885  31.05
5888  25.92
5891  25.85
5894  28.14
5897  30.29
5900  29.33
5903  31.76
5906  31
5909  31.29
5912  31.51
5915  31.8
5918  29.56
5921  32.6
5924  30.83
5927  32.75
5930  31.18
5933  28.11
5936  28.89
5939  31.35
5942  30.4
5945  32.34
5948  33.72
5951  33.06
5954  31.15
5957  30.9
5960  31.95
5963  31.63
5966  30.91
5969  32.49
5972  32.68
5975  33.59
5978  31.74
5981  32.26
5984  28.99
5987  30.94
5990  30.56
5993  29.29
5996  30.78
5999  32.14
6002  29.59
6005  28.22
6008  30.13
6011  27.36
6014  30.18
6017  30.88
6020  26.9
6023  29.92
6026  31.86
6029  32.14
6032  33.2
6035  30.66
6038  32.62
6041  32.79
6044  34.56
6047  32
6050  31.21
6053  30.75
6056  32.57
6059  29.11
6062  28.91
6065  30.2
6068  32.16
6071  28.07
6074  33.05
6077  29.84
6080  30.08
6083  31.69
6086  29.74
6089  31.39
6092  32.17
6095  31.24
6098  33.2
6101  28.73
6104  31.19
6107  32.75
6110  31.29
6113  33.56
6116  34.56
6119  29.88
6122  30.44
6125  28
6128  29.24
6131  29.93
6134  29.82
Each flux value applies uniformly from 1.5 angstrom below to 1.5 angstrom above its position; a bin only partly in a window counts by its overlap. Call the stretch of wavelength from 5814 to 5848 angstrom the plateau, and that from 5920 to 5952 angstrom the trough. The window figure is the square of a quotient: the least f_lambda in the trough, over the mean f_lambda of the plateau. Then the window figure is 0.78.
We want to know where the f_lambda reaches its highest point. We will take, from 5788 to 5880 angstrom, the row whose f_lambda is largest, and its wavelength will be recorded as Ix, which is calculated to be 5876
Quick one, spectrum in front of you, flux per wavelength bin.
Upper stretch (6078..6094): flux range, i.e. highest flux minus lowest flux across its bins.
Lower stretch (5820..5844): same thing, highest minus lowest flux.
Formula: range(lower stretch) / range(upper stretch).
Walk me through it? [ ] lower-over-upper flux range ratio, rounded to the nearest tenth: 1.2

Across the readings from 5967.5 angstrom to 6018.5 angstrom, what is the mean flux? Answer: 30.7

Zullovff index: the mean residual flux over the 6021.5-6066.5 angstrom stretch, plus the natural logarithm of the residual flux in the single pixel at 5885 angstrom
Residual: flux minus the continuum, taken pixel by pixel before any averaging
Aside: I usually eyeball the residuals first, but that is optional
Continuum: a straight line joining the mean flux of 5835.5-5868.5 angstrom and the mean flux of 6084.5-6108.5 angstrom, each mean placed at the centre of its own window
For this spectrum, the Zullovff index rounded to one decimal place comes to -1.5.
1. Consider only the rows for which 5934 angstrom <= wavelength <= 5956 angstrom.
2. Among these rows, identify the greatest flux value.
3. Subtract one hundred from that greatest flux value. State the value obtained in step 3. -66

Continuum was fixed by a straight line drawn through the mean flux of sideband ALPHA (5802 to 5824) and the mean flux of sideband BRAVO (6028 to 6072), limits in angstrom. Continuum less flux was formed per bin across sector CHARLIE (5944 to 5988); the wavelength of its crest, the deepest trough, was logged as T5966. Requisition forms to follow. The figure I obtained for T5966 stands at 5984 angstrom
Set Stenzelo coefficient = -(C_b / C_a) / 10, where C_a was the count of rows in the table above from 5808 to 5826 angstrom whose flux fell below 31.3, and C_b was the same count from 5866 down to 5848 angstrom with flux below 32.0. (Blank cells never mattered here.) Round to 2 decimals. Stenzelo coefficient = -0.50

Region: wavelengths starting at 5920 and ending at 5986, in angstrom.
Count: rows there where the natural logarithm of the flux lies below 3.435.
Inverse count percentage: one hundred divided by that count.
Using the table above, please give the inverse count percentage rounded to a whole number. 14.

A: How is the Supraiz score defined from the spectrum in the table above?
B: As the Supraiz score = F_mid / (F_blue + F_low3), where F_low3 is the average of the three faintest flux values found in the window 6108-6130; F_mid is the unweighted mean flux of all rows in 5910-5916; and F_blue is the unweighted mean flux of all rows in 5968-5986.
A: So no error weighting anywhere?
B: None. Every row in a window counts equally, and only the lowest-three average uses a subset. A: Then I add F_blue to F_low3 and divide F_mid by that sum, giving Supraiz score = 0.519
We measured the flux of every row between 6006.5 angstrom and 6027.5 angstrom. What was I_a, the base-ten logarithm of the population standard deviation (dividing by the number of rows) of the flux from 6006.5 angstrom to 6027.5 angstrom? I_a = 0.23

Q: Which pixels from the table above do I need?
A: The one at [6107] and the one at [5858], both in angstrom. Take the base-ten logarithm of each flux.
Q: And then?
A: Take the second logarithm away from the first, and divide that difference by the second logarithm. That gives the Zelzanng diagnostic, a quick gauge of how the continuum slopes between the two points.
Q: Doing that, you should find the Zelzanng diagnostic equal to 0.054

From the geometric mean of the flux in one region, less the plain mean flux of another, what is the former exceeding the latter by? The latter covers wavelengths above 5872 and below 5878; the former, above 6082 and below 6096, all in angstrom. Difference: -4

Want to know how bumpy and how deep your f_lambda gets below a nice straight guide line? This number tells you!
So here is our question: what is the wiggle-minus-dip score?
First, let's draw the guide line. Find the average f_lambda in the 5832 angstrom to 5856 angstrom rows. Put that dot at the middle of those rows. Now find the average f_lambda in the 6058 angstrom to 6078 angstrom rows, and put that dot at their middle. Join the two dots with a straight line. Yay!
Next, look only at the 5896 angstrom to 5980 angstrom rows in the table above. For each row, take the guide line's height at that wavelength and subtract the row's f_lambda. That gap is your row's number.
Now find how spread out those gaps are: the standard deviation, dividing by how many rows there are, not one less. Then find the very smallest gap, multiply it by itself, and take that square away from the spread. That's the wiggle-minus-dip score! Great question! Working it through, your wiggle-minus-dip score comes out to -6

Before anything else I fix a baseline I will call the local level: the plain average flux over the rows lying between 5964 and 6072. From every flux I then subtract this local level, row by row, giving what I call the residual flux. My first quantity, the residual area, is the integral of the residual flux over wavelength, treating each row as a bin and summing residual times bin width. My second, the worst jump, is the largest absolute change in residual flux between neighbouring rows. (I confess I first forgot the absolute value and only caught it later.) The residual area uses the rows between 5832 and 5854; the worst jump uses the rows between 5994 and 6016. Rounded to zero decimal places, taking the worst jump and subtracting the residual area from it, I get -23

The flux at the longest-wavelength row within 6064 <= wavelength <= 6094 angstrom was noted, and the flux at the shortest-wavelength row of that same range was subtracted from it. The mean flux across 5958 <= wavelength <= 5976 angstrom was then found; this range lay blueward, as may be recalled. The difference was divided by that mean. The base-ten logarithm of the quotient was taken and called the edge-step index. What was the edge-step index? -1.2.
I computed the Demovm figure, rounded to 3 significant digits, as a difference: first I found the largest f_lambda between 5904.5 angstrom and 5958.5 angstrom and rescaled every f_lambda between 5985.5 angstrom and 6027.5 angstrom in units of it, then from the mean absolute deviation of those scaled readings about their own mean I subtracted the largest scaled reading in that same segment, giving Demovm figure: -0.918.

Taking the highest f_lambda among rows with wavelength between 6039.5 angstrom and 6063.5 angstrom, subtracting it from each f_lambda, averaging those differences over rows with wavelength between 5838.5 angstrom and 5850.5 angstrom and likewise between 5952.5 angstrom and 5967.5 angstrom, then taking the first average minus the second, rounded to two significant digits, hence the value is 1.4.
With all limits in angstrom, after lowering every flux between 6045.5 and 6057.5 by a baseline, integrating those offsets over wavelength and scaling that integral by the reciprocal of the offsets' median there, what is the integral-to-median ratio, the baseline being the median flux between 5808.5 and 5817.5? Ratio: 11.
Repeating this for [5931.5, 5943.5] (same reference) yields 12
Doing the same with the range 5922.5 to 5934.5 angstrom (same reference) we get 15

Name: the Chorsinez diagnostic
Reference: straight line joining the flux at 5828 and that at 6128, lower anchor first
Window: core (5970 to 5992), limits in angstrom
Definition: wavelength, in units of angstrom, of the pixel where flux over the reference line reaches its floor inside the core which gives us 5984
